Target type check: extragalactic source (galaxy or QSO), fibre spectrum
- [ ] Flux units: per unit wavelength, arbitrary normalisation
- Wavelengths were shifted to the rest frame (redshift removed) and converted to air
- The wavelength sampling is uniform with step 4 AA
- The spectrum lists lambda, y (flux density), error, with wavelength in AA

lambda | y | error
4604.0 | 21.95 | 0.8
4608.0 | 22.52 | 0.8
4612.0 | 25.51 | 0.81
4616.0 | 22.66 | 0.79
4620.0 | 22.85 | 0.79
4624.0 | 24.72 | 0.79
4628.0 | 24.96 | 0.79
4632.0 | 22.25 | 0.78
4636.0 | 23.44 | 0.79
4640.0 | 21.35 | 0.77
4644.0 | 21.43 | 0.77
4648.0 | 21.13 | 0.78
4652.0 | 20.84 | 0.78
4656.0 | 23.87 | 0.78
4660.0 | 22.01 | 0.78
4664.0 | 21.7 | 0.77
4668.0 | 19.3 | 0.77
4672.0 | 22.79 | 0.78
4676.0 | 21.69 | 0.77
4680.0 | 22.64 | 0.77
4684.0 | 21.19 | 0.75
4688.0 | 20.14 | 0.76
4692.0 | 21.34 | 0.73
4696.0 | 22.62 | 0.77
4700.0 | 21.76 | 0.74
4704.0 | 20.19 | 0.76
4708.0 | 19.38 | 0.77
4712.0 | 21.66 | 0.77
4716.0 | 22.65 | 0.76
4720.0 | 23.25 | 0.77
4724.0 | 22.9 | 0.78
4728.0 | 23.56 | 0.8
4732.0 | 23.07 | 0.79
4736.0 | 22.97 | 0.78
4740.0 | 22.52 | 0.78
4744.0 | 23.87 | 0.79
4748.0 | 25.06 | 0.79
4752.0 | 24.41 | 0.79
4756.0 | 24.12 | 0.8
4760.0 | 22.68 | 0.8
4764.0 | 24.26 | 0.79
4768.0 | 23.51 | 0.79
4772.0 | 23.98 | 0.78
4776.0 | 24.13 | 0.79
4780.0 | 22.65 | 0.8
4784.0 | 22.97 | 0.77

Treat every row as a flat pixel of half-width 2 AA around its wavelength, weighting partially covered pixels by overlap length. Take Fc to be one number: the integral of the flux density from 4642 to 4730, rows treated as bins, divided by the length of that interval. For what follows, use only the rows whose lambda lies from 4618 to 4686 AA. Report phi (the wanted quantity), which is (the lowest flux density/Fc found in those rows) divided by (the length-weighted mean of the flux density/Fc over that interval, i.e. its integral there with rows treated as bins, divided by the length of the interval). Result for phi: 0.868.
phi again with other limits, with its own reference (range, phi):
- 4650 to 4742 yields 0.881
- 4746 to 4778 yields 0.944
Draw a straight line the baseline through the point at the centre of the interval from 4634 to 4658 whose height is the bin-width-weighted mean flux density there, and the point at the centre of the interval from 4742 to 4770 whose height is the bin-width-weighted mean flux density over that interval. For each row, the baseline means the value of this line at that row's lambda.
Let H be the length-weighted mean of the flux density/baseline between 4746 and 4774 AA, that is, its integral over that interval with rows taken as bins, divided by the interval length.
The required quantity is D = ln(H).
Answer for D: 0.00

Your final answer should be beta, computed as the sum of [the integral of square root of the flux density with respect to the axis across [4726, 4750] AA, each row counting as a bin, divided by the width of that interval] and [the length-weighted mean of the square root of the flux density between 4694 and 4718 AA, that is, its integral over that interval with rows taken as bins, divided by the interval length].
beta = 9.47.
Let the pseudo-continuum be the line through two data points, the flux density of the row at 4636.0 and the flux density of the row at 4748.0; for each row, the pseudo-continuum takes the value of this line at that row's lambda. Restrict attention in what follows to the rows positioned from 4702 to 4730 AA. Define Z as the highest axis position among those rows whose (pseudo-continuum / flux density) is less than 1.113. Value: 4728.0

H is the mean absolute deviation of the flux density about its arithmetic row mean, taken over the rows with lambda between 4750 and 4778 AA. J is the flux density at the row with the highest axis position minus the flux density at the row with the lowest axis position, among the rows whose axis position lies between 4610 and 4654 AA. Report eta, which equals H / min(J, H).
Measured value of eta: -0.1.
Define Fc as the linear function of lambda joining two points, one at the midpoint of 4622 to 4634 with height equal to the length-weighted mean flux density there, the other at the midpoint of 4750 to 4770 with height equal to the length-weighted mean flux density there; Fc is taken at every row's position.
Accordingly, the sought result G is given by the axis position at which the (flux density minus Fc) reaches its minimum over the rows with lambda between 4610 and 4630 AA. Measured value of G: 4616.0 AA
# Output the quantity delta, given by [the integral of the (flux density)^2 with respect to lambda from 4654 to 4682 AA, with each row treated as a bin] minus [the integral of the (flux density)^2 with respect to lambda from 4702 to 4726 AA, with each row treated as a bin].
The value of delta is 2279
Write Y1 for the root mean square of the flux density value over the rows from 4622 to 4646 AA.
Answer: 23.1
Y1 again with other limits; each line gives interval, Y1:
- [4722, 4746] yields 23.2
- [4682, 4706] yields 21.2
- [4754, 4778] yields 23.8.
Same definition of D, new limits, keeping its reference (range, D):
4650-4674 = -0.02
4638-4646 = -0.03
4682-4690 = -0.10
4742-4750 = 0.03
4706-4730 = -0.05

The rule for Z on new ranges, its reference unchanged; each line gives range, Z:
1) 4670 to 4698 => 4696.0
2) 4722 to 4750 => 4748.0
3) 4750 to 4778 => 4776.0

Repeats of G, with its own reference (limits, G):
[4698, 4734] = 4708.0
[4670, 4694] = 4688.0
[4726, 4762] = 4740.0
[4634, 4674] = 4668.0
